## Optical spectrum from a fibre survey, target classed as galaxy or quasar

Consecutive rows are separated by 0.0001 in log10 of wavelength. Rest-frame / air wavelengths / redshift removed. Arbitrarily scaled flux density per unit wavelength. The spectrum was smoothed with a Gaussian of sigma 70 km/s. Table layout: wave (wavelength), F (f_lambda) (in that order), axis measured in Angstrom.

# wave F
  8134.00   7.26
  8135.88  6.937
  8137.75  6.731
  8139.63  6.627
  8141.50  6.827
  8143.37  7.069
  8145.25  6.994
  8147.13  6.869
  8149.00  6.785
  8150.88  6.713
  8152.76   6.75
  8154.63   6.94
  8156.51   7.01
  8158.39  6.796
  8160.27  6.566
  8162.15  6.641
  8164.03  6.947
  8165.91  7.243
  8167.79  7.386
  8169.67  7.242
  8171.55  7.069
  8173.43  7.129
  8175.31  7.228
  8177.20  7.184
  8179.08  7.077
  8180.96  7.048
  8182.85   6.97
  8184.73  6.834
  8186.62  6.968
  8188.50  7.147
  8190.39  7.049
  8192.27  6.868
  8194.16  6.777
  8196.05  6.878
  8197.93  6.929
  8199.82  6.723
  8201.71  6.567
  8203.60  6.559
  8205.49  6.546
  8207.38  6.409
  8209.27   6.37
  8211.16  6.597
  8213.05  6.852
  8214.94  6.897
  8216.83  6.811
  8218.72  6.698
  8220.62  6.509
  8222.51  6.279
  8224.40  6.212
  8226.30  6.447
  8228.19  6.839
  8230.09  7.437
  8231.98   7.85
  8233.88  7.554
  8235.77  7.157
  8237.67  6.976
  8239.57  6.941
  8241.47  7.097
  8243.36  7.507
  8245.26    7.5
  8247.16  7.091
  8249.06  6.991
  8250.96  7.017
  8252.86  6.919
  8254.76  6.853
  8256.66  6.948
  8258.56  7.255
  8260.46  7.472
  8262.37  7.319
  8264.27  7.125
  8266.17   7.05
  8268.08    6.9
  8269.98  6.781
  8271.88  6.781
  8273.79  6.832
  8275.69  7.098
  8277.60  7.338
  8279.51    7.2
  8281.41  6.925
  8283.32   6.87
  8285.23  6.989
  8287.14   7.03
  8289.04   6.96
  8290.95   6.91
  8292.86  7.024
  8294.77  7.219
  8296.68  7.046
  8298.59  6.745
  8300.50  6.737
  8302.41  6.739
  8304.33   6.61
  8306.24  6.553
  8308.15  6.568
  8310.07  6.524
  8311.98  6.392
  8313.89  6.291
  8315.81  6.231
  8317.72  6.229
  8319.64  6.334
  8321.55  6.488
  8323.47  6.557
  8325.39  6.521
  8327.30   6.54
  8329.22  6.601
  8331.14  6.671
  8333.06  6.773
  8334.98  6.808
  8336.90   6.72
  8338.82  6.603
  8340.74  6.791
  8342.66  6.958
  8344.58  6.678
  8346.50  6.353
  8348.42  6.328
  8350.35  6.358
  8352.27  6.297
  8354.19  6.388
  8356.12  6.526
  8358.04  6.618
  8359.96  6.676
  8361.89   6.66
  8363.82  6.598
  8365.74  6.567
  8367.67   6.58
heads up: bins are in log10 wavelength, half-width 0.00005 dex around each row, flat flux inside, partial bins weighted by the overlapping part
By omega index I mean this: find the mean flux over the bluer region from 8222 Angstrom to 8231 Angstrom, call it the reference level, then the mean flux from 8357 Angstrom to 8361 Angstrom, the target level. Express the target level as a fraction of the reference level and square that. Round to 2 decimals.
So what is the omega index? 1.00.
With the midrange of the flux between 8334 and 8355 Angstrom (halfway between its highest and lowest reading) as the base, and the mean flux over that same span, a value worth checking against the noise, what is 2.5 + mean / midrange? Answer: 3.49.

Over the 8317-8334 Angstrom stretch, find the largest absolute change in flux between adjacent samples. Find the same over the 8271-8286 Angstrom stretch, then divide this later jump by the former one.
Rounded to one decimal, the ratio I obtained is 1.8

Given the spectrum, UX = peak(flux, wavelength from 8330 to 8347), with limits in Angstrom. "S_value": 6.958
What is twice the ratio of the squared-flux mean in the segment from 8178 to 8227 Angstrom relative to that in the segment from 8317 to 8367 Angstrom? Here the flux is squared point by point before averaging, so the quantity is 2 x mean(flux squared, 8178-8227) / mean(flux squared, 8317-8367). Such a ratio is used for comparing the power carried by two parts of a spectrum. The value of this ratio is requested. 2.11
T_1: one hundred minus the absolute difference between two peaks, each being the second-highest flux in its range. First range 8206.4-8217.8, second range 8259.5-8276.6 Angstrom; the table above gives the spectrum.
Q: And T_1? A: 99.5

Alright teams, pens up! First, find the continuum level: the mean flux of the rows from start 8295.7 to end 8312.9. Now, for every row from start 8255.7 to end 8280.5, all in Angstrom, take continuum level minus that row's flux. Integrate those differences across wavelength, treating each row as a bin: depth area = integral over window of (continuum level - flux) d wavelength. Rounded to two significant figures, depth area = -11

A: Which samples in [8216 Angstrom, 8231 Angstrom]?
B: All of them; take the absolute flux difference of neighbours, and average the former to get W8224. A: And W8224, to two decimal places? 0.26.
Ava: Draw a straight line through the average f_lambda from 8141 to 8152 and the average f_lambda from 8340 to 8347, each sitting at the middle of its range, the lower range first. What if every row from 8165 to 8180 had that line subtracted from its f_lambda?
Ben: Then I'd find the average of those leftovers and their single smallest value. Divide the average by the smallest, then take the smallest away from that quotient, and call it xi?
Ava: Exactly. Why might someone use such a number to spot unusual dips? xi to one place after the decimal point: 1.4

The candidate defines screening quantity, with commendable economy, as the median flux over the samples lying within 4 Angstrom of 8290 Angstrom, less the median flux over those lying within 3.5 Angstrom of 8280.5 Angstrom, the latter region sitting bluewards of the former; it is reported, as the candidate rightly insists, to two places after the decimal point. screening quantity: -0.07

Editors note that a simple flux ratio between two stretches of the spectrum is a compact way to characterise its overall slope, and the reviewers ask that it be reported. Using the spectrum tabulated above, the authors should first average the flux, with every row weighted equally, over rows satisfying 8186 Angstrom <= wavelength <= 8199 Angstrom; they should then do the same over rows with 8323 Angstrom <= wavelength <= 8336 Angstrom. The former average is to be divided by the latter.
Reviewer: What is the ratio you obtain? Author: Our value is 1.05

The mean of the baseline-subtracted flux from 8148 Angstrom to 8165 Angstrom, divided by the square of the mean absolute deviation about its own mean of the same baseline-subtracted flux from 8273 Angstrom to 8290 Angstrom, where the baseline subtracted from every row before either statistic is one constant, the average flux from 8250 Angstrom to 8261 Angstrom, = -18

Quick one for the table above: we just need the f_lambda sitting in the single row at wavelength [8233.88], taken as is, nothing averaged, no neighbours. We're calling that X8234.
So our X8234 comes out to 7.554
